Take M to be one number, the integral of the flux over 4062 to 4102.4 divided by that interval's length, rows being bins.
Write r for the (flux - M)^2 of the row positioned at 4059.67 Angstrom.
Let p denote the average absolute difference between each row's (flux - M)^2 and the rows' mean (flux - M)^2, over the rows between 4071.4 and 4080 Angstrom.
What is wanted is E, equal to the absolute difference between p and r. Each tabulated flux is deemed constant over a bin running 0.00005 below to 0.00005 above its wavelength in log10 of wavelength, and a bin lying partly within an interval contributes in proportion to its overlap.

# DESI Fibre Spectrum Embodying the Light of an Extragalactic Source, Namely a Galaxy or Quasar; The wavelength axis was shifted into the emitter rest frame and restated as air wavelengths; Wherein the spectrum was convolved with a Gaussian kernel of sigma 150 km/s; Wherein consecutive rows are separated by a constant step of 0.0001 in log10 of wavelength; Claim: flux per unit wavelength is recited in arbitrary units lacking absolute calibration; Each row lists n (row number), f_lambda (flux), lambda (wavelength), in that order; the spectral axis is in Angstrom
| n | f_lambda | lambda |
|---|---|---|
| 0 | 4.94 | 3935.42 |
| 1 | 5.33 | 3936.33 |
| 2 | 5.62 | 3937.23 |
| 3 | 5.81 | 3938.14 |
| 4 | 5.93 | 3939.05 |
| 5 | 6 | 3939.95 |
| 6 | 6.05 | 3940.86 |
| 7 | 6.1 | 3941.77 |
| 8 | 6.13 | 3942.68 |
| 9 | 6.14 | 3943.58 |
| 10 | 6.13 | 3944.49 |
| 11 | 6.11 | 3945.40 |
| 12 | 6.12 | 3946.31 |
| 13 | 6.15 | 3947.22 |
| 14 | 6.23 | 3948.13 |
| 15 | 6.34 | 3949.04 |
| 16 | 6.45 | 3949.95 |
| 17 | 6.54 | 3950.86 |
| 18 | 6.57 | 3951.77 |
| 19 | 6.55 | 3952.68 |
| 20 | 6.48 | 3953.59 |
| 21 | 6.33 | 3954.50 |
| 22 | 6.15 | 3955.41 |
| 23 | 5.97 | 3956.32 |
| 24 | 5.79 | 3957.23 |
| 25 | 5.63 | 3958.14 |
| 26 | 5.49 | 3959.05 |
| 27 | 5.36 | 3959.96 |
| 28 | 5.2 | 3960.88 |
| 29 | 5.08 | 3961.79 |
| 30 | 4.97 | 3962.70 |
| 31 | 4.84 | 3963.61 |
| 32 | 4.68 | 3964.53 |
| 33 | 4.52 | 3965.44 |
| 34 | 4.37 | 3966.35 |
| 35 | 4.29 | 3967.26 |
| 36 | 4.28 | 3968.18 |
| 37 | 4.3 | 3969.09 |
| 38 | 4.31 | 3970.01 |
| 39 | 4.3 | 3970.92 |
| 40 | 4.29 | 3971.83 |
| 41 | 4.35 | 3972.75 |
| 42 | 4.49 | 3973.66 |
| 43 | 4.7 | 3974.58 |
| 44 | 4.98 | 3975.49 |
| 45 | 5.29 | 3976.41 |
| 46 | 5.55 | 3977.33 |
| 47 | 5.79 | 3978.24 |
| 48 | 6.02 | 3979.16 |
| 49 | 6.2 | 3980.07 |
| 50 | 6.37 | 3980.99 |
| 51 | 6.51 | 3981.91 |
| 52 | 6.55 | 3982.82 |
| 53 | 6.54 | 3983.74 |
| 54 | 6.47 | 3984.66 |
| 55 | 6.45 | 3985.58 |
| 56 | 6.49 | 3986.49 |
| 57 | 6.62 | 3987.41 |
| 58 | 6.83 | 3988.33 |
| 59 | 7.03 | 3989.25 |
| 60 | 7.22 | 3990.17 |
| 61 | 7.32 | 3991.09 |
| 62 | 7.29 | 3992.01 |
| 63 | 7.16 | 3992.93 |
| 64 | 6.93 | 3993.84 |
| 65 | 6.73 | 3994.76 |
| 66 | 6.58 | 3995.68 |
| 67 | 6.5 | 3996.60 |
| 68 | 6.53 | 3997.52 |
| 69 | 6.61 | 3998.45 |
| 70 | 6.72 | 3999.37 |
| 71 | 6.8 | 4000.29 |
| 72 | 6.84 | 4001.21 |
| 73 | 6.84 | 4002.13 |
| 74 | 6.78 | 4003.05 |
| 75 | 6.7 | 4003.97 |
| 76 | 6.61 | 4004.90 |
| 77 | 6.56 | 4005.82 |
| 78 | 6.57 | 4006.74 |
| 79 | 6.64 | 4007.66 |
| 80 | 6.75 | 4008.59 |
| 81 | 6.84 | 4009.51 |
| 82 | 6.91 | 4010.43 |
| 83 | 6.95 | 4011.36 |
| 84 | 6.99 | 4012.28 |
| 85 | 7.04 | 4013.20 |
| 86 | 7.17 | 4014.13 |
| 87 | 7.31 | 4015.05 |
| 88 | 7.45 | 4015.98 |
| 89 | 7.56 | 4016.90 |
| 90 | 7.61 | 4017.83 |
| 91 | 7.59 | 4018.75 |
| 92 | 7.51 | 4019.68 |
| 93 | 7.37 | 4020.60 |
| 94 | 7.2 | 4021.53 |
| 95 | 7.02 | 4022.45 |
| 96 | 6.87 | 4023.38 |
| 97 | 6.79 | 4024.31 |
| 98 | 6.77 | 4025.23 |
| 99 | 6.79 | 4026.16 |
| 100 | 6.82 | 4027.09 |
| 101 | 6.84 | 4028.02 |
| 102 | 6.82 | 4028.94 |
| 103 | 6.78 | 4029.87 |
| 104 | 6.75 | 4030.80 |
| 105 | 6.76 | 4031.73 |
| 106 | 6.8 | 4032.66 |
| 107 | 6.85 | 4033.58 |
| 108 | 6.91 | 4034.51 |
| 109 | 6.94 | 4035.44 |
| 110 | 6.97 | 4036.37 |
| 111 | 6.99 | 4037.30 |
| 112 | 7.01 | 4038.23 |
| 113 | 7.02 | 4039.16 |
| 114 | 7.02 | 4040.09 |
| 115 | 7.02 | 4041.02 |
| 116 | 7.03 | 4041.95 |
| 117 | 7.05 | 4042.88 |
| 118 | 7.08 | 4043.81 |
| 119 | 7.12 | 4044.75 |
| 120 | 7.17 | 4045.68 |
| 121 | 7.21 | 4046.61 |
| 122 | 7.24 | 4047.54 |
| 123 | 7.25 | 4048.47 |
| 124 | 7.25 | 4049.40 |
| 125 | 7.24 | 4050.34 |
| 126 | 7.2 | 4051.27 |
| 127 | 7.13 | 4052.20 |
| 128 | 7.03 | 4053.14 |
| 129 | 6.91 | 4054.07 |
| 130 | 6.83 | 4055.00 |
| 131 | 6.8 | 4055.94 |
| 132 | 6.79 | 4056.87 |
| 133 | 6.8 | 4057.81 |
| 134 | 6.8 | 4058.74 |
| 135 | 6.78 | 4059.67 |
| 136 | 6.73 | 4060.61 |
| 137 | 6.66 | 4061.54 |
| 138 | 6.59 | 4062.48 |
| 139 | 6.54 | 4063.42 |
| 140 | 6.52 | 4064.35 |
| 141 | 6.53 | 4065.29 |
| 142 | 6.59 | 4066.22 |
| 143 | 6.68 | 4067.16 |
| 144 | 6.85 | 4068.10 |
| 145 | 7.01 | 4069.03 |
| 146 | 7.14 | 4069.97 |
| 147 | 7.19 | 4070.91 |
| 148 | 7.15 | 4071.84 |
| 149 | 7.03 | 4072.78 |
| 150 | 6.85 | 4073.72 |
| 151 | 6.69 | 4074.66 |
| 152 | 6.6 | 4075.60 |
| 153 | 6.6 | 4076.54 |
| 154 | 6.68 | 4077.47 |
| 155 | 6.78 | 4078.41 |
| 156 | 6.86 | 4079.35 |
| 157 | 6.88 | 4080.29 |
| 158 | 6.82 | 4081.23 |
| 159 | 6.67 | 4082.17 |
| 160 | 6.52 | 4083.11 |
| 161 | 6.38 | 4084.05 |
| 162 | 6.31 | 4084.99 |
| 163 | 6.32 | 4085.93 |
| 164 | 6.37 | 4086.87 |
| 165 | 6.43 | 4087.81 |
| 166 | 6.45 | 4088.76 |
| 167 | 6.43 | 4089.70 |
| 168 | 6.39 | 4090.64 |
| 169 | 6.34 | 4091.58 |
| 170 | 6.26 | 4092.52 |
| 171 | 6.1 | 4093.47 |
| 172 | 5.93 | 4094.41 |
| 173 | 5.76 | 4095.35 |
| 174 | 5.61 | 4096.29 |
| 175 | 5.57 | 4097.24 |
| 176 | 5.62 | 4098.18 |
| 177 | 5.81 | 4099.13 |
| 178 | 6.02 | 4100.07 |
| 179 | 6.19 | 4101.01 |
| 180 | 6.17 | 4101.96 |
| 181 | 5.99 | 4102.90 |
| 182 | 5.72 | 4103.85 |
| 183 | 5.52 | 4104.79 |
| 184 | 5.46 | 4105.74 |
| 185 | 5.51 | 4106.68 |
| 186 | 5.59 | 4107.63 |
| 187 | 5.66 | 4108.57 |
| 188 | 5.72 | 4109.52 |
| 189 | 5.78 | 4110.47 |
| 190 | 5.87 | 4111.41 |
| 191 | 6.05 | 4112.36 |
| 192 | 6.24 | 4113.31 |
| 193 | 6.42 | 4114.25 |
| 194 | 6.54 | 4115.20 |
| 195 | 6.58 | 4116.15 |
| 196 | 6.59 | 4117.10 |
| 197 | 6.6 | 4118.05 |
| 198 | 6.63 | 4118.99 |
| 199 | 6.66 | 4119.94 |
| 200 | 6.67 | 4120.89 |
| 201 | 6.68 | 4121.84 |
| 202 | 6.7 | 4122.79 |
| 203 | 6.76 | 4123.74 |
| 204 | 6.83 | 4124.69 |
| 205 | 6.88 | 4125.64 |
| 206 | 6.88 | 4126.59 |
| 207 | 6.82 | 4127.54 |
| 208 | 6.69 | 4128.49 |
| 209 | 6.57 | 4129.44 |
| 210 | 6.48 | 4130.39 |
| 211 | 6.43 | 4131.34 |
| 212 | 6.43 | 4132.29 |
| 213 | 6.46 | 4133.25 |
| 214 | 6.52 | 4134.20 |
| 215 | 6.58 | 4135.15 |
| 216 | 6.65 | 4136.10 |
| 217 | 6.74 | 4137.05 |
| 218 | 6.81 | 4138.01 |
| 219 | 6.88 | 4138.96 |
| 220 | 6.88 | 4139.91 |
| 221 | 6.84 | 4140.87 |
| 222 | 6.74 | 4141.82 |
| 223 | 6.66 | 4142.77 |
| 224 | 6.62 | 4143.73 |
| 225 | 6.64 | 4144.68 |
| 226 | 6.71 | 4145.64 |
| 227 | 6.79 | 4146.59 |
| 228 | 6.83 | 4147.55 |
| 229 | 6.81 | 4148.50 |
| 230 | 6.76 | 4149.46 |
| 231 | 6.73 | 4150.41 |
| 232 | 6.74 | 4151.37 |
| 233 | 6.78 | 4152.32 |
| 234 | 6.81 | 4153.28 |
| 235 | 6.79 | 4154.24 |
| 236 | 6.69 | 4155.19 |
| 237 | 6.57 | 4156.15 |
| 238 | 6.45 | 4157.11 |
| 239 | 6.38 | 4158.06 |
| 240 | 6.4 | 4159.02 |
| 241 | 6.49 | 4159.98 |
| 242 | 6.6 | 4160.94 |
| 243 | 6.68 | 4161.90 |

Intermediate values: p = 0.11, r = 0.10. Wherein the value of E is 0.01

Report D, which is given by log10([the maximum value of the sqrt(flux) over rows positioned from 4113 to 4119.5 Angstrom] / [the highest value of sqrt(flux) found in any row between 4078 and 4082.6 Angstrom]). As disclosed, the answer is -0.008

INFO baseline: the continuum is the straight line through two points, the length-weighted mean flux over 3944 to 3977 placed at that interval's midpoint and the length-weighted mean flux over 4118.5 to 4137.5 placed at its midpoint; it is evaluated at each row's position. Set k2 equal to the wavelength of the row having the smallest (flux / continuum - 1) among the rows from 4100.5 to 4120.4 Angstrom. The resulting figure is 4105.74 Angstrom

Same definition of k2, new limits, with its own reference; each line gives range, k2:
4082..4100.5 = 4097.24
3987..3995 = 3987.41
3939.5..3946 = 3939.95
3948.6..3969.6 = 3968.18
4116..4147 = 4132.29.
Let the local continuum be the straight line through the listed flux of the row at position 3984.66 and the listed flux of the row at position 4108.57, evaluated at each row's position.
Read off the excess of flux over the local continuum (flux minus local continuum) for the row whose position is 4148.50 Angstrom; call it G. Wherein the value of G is 1.4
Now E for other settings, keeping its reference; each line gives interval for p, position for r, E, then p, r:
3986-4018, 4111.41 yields 0.09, 0.27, 0.36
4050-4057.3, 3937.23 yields 0.55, 0.17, 0.72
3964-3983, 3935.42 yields 0.53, 1.81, 2.34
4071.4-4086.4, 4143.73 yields 0.07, 0.09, 0.02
